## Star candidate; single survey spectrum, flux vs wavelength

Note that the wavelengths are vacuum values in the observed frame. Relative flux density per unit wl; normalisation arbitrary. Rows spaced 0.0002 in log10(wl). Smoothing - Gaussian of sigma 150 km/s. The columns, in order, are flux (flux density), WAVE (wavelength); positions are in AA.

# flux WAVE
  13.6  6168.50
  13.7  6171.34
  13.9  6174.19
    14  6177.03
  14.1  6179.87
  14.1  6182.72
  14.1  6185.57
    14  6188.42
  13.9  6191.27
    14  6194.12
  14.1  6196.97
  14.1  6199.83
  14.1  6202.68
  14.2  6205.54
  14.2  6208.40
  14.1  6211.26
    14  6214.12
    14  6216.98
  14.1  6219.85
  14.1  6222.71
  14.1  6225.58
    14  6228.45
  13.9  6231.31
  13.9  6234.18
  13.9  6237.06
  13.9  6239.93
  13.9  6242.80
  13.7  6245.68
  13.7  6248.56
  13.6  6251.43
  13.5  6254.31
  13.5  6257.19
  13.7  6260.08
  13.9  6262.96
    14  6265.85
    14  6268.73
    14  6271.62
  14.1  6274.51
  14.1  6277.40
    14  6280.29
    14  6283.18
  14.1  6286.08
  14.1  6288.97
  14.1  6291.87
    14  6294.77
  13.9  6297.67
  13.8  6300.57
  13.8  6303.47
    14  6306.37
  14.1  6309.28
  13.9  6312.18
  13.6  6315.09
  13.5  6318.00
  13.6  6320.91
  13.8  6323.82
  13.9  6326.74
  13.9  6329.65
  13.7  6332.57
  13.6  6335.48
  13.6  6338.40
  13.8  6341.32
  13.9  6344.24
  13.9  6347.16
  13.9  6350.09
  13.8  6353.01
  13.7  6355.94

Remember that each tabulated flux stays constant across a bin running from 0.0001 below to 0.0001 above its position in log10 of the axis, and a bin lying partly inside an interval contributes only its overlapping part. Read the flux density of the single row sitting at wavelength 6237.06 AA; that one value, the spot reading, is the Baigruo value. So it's 13.9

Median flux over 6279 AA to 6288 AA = 14.00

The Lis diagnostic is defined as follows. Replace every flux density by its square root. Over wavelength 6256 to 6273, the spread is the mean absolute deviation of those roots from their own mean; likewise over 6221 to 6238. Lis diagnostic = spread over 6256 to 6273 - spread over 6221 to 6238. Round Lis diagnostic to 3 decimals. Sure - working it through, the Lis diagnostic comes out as 0.011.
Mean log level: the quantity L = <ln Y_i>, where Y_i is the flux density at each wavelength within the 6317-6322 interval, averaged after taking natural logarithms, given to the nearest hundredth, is 2.61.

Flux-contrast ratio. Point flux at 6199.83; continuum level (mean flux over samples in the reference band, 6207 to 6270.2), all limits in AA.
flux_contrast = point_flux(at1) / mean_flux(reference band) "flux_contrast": 1.01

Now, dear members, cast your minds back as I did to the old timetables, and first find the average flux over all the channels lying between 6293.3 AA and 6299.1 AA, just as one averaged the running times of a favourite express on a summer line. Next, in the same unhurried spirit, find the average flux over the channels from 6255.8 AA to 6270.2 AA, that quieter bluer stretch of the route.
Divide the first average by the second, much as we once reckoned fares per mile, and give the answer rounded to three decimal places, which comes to 1.009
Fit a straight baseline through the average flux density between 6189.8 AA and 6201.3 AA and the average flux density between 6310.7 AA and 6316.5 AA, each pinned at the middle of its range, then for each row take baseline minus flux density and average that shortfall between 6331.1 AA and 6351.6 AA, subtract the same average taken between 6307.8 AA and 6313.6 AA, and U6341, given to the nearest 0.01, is 0.16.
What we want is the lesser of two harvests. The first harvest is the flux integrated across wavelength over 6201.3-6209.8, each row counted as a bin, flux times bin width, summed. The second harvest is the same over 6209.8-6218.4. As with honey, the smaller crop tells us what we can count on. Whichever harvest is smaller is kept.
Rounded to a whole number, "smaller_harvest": 120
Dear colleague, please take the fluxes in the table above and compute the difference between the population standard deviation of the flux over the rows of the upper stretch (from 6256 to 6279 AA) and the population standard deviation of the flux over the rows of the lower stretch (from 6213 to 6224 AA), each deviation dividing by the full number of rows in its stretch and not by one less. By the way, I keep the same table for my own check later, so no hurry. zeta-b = 0.15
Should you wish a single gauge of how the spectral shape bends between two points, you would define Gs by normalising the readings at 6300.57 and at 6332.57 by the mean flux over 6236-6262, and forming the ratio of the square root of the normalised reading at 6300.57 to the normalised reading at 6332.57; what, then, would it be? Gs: 1.00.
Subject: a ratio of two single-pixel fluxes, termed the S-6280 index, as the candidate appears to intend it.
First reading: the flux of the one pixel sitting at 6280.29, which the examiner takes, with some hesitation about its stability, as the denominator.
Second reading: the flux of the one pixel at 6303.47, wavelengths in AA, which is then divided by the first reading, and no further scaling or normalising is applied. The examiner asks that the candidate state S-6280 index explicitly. 0.99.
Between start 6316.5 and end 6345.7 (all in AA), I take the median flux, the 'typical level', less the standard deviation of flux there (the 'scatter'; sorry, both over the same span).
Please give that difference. 13.6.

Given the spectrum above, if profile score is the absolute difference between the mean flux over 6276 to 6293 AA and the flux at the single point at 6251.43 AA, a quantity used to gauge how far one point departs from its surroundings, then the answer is 0.467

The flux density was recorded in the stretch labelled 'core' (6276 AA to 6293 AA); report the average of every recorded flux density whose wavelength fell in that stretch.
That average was 14.1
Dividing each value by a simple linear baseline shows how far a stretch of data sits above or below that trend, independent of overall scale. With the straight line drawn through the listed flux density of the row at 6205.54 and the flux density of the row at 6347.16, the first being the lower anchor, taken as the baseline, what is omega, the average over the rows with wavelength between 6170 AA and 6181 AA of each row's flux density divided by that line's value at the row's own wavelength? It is 0.976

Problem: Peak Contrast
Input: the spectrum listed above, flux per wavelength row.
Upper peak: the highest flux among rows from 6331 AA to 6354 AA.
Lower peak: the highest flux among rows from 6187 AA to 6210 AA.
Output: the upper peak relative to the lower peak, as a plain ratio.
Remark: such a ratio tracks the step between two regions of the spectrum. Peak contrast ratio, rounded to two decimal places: 0.98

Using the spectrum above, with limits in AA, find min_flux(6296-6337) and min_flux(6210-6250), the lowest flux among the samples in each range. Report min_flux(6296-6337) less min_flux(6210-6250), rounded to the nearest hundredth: -0.20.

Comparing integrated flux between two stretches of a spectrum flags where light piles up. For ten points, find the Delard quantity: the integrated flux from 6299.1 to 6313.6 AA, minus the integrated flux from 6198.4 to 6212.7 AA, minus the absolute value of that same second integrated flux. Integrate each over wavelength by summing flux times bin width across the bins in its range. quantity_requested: -202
